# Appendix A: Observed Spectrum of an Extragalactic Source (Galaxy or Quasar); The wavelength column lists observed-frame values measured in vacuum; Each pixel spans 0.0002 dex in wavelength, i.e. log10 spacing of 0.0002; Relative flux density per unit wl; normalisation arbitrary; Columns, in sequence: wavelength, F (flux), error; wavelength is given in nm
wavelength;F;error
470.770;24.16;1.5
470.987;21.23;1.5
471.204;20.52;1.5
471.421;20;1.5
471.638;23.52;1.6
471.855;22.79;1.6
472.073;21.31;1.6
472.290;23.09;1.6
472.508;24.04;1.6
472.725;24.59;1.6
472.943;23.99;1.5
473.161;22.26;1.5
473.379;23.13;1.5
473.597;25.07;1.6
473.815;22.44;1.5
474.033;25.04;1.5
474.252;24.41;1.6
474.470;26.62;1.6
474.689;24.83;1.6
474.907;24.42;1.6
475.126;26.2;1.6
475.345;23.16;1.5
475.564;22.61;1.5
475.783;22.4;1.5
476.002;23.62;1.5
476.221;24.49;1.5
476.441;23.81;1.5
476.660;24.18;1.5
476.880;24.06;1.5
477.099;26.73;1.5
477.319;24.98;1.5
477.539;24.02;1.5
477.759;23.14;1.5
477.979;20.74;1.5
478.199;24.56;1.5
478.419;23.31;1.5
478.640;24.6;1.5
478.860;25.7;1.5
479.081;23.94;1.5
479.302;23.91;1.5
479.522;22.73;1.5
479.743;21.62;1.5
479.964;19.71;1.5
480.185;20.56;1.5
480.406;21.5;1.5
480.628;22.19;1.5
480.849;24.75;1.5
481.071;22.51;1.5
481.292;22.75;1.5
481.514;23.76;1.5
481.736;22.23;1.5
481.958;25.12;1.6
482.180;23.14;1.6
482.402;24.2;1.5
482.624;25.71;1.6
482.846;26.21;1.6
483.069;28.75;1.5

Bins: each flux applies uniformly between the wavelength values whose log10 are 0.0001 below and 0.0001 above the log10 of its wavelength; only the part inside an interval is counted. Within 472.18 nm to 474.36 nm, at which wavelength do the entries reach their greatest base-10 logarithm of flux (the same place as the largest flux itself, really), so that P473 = 473.597 nm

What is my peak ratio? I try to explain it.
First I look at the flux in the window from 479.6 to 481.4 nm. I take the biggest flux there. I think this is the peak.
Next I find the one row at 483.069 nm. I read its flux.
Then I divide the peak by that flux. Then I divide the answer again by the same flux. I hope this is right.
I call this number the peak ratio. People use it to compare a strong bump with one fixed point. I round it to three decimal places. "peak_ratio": 0.030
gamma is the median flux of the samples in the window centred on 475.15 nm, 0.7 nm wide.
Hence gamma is 24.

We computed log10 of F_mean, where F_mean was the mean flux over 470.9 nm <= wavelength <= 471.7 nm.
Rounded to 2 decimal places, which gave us 1.33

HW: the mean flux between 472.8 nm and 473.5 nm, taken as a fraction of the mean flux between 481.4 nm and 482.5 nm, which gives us 0.98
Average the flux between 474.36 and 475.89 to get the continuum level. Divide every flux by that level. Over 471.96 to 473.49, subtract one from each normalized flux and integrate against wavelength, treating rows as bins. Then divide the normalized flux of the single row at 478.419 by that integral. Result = -14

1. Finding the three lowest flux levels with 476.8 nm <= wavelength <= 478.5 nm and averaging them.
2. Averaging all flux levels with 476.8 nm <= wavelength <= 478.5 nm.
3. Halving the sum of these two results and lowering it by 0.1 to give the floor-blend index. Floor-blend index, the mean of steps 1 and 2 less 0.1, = 23.1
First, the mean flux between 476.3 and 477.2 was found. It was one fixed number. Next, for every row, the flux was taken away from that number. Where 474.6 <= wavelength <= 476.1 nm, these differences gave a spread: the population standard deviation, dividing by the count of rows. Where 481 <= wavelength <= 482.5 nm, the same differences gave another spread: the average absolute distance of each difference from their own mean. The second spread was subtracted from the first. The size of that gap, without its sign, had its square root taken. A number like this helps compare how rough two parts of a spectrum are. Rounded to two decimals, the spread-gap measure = 0.65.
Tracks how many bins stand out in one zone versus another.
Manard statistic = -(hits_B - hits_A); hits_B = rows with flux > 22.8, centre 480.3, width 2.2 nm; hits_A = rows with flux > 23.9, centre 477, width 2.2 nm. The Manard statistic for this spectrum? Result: 4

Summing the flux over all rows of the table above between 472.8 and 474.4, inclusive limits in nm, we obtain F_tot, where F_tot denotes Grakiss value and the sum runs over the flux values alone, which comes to 166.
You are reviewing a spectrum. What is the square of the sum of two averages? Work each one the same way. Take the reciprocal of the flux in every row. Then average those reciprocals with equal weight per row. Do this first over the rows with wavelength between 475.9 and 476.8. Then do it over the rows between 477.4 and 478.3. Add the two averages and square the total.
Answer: 0.0072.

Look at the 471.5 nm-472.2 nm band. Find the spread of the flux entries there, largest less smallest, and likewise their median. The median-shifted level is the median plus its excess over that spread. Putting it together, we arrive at 43.4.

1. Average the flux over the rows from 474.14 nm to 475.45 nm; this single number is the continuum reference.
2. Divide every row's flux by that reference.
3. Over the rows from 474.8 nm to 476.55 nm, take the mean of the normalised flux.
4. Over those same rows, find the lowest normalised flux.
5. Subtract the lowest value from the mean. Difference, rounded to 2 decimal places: 0.06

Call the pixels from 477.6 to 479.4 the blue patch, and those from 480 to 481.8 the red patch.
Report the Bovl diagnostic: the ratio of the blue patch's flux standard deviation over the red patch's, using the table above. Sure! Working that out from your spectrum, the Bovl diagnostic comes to 1.13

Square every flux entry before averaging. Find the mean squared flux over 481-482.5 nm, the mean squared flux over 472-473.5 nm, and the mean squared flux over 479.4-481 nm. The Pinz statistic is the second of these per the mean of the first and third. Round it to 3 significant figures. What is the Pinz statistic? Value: 1.05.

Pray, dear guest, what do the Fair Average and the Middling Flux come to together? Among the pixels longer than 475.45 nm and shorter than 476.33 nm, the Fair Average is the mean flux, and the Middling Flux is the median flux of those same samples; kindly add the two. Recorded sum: 46.4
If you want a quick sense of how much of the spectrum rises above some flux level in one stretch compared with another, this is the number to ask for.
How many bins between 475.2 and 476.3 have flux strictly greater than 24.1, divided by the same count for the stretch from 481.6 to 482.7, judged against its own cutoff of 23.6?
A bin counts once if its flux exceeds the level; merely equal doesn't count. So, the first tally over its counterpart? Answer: 0.33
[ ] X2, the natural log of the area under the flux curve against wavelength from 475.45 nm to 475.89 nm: 2.29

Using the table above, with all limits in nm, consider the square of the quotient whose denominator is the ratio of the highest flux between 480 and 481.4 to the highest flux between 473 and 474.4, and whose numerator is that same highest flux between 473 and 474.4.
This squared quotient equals 645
